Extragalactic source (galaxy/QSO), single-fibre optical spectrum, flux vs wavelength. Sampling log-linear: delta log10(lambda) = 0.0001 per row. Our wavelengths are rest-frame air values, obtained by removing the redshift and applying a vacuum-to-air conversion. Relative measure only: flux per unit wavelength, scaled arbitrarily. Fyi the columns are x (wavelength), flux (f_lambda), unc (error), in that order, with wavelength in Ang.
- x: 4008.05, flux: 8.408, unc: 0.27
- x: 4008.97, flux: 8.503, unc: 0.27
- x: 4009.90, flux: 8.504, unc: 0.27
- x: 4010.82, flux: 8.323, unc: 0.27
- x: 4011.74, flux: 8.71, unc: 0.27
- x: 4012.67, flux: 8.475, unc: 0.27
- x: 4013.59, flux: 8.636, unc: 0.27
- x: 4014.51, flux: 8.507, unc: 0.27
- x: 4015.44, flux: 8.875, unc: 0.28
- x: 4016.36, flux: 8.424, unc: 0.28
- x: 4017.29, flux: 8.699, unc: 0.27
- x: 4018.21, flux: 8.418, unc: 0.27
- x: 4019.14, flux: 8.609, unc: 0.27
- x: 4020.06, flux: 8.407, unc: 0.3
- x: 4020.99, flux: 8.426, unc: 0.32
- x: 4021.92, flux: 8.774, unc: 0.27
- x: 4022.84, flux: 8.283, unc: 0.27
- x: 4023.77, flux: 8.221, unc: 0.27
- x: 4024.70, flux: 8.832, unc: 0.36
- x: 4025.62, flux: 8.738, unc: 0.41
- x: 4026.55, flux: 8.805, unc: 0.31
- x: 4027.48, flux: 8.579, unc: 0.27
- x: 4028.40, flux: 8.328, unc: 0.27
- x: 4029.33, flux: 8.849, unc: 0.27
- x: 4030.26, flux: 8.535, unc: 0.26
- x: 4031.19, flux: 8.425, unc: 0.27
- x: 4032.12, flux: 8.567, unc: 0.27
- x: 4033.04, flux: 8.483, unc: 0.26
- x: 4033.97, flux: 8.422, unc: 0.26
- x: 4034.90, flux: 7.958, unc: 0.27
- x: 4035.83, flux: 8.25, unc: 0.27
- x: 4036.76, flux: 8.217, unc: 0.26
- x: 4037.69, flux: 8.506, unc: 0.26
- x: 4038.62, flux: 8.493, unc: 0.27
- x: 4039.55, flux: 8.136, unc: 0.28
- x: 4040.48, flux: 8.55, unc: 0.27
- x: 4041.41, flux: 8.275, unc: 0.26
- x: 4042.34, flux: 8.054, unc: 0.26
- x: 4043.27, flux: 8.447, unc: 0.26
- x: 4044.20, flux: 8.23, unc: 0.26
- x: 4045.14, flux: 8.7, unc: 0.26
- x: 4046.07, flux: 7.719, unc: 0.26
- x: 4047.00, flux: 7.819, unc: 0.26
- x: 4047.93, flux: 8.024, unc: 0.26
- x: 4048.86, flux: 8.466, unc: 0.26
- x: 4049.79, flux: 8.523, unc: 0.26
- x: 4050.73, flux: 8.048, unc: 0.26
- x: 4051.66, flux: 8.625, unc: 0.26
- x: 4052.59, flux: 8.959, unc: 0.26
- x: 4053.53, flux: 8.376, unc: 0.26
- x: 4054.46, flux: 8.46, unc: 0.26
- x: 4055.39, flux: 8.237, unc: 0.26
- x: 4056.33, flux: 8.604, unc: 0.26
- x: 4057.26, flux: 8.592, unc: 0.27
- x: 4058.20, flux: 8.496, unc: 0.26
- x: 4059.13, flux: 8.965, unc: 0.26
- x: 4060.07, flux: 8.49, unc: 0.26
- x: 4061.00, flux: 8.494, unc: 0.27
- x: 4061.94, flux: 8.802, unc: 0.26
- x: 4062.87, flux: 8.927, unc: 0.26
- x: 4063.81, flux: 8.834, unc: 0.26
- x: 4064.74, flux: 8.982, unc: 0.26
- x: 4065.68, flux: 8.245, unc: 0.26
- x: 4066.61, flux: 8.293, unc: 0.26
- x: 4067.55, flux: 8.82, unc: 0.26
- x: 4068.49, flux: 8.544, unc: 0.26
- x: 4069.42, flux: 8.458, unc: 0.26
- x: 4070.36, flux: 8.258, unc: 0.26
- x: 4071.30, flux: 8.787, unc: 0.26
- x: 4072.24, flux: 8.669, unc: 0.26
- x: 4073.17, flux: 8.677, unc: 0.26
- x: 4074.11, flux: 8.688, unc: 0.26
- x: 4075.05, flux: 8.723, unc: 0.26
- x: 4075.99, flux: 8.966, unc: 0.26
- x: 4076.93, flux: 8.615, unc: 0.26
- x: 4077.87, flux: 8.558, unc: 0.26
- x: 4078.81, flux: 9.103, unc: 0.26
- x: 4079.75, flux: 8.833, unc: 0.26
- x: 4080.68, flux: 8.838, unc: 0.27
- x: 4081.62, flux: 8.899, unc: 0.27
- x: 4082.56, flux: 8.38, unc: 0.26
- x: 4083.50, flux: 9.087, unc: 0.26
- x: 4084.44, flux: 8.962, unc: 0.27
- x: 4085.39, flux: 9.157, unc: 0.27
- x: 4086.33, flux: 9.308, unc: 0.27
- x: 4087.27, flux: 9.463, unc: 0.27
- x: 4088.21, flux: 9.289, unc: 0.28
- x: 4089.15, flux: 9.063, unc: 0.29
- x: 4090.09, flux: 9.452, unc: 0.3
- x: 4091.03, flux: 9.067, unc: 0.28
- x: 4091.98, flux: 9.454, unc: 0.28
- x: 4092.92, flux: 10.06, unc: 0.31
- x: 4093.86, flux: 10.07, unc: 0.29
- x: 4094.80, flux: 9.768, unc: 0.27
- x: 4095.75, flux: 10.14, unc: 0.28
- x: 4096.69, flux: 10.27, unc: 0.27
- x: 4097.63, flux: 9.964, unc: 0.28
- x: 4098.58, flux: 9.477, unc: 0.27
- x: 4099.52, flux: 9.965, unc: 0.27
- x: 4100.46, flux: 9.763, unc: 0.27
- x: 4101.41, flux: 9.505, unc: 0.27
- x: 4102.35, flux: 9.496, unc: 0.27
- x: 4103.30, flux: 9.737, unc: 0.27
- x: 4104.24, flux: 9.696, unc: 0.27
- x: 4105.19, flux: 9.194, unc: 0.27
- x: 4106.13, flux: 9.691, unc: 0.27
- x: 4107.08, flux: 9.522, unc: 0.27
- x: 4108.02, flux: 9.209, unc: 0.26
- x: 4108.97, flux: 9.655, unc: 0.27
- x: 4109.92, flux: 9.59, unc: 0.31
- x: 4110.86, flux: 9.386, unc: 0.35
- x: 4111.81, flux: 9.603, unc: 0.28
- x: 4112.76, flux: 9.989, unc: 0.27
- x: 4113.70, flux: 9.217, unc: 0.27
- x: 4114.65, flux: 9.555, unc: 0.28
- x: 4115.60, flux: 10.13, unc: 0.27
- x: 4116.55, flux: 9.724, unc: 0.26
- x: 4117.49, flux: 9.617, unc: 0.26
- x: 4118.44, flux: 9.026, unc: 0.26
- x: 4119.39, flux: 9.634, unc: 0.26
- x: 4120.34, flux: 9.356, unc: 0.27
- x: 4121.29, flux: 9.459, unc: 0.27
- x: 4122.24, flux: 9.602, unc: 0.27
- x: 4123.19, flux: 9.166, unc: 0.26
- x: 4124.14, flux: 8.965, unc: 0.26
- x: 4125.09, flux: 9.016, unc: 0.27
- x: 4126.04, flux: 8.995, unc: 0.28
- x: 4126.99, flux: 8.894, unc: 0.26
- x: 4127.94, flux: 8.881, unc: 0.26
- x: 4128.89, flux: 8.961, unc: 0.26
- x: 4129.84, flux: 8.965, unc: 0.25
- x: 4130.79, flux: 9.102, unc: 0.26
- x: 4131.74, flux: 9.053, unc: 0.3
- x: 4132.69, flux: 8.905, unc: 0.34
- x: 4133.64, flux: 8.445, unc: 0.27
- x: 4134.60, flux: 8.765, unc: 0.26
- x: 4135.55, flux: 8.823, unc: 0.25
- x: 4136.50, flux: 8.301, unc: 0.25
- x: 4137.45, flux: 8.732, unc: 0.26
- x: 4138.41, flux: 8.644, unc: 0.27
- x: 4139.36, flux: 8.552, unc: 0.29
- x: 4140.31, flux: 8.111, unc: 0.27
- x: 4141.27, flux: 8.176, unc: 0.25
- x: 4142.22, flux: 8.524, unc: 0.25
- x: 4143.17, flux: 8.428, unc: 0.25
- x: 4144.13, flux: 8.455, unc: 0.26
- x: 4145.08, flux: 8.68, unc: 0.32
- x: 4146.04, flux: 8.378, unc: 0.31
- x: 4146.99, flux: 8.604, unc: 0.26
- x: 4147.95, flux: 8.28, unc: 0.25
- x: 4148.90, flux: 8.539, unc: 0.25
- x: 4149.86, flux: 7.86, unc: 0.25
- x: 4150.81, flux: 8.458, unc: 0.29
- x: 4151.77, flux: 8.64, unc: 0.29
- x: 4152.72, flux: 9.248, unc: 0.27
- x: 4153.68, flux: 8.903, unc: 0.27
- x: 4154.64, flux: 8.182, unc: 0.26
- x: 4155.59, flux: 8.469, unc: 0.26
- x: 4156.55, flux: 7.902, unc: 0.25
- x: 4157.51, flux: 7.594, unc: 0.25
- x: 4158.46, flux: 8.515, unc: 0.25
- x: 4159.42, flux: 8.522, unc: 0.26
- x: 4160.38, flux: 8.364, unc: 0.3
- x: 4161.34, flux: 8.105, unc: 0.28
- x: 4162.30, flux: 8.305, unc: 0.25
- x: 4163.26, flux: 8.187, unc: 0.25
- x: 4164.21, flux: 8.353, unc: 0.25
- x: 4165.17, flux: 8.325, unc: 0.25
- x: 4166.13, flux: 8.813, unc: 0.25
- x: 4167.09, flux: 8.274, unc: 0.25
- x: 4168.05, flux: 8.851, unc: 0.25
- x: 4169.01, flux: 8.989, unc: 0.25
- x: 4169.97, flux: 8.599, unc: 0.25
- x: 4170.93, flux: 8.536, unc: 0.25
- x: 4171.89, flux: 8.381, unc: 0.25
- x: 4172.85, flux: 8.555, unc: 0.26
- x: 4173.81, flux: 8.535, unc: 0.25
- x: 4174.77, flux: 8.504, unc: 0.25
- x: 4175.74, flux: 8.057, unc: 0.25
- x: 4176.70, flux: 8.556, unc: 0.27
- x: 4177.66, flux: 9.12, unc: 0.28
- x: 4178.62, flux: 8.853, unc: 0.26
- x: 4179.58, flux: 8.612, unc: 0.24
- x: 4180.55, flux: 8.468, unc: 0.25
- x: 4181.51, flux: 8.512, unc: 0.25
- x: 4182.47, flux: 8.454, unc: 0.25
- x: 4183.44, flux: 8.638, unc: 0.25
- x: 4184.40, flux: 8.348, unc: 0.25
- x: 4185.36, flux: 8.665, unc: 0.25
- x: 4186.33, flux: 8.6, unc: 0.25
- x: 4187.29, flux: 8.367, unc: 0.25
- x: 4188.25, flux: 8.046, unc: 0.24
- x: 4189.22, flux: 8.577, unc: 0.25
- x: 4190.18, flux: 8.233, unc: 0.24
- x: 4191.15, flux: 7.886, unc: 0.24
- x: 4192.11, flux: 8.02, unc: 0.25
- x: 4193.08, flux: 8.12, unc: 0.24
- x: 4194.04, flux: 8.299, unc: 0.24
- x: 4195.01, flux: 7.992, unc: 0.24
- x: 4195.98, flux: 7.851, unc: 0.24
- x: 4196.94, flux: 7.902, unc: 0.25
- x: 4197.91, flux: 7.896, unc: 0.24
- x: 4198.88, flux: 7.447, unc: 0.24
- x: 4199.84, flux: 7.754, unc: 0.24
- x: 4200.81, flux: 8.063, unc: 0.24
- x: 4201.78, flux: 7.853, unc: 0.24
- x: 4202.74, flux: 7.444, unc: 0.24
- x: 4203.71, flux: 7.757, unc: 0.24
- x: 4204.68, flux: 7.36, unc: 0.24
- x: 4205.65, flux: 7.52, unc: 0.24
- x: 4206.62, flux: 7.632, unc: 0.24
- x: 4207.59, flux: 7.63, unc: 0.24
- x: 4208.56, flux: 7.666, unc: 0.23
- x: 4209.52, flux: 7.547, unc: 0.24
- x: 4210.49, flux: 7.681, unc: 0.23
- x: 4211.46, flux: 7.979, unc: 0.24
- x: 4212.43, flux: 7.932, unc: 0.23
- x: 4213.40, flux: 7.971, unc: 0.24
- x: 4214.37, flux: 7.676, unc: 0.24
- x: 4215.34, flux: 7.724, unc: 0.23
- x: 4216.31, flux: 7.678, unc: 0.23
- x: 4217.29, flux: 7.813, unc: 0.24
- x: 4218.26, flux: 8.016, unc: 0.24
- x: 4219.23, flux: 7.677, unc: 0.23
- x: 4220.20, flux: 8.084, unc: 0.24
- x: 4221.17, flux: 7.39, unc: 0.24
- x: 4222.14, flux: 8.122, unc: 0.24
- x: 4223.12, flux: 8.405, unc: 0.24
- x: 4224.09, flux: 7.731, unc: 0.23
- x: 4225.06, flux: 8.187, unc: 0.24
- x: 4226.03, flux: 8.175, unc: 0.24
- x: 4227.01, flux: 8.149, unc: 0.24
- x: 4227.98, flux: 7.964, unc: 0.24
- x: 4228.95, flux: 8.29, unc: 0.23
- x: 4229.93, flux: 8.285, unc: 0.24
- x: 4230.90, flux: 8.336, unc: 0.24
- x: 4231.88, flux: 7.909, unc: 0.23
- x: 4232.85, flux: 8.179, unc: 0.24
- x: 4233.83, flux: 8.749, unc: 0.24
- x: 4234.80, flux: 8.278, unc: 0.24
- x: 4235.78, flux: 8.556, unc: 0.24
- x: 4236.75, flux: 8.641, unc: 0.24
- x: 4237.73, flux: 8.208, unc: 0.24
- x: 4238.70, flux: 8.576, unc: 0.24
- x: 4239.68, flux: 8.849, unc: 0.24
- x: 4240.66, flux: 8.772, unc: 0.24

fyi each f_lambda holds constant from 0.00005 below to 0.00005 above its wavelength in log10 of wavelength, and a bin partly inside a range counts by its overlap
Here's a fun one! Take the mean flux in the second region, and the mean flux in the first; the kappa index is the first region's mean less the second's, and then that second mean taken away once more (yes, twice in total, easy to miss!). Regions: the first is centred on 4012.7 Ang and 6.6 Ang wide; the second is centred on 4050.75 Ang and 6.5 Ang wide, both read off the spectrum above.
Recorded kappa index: -8.3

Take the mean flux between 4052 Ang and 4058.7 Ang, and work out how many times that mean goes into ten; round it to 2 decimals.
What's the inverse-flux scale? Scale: 1.17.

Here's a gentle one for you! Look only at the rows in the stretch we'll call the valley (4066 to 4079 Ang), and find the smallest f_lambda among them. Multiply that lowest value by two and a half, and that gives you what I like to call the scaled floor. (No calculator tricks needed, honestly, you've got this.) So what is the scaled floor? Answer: 20.6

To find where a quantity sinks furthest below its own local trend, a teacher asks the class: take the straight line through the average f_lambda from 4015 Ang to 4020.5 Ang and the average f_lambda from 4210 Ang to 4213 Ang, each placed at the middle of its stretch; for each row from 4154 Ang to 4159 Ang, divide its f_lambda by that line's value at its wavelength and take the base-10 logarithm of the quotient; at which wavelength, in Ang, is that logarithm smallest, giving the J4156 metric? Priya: 4157.51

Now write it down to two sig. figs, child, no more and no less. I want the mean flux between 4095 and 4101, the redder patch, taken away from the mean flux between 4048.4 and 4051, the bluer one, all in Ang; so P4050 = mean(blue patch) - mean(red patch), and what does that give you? -1.6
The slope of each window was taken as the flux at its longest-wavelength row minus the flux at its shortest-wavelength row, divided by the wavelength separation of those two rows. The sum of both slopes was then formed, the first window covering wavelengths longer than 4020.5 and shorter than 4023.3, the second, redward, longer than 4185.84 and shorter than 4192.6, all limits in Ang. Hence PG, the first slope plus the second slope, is -0.18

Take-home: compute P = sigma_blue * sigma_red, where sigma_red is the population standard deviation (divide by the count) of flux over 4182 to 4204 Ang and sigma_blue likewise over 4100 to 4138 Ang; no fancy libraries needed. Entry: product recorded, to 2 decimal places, 0.14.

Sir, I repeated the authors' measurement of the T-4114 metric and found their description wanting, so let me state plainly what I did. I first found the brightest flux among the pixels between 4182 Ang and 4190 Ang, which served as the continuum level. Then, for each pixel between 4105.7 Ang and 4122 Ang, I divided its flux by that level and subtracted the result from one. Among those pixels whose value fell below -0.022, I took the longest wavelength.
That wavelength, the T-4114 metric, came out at 4121.29 Ang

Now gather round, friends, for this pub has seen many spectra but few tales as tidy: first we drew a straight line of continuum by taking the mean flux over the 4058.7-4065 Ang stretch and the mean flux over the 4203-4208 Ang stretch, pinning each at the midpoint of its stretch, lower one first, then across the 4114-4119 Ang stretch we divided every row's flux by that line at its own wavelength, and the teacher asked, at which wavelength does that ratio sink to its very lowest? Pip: 4118.44 Ang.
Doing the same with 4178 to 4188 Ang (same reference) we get 4184.40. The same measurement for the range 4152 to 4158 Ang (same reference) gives 4157.51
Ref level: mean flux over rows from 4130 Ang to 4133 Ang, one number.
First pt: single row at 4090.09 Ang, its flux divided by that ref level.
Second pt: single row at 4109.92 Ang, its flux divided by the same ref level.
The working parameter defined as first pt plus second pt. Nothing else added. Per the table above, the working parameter 2.11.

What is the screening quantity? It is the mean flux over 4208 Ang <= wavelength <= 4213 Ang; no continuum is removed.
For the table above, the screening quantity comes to 7.8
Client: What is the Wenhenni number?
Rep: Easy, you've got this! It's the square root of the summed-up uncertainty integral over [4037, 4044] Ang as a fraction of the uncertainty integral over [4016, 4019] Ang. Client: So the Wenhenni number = 1.5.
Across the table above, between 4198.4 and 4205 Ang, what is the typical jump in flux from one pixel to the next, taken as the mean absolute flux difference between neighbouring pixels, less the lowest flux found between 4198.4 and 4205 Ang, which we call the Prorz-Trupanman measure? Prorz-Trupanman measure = -7.0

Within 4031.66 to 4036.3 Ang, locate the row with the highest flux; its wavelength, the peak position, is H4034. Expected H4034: 4032.12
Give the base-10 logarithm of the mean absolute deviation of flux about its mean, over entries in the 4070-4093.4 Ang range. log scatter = -0.52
